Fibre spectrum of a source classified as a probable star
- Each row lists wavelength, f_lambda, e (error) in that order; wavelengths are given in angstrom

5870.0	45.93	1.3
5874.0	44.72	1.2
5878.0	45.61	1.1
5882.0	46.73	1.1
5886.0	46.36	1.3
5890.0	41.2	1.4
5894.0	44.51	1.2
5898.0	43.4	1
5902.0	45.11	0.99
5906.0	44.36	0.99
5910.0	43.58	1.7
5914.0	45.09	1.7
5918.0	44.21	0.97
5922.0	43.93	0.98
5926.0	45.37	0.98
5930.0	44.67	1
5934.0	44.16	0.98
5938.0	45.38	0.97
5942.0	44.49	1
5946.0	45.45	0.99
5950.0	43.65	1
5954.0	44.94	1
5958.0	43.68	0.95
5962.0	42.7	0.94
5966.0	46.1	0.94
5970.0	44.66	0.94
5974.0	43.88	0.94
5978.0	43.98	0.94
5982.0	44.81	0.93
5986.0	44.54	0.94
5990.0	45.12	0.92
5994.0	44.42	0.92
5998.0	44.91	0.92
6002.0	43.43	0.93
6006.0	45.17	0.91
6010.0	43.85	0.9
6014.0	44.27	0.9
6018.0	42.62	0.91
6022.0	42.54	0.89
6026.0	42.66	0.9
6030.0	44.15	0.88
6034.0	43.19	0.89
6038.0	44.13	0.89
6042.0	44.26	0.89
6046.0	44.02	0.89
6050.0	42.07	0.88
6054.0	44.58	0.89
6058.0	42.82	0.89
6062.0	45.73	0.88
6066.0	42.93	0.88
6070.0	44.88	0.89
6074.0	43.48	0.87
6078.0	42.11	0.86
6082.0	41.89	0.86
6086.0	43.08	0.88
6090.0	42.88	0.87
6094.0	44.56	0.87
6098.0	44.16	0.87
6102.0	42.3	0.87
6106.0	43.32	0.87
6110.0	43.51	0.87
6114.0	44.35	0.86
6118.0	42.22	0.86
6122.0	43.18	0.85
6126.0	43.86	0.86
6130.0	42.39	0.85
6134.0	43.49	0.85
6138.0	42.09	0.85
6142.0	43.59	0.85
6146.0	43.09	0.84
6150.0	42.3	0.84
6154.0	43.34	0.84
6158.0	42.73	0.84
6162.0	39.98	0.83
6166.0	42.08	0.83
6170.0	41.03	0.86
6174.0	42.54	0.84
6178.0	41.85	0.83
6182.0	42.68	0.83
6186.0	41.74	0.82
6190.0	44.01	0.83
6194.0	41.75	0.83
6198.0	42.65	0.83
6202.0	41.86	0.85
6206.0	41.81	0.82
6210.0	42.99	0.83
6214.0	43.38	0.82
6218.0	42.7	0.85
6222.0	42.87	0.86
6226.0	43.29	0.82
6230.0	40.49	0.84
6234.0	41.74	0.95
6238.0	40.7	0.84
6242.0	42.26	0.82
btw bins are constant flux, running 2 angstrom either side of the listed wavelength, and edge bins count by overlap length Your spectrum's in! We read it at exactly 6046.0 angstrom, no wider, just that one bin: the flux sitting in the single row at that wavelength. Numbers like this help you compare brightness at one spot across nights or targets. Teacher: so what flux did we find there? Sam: 44.02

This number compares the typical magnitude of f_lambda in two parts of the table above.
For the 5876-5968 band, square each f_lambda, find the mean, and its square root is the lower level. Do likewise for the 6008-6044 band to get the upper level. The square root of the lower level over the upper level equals 1.01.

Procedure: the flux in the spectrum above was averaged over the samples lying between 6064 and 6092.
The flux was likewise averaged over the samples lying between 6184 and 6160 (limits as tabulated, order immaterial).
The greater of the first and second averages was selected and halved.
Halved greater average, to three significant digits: 21.5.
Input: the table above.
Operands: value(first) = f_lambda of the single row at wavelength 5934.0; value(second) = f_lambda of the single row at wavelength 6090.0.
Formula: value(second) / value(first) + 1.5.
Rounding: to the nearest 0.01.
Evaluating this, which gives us 2.47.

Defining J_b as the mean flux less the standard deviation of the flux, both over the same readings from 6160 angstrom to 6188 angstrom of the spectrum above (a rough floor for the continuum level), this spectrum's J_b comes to 40.8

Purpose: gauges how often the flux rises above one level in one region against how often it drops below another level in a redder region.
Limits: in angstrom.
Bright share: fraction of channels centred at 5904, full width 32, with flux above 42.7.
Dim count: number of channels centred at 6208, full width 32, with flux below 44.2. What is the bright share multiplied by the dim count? 7.0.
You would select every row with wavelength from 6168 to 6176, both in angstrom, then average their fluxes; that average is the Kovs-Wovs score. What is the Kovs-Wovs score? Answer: 41.8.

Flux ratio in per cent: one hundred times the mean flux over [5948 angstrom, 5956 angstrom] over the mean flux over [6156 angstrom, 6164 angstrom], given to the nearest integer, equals 107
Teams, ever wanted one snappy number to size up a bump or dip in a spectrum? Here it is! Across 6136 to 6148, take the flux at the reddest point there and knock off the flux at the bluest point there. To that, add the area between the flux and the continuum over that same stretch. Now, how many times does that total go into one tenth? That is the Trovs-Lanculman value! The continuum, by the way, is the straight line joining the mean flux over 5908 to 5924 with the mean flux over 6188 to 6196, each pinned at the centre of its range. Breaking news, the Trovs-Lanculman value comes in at -0.074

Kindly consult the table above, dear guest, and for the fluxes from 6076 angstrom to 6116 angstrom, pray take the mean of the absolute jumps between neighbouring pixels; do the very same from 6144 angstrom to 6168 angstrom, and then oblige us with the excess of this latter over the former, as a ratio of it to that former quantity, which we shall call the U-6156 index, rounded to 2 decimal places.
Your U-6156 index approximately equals 0.73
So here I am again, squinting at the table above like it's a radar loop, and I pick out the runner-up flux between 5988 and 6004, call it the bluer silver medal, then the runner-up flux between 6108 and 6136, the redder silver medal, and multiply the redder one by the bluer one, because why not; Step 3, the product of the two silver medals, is 1970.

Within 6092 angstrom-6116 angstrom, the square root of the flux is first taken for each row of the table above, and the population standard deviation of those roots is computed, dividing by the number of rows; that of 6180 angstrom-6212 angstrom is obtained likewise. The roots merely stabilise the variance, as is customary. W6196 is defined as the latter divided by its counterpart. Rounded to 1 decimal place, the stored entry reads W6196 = 1.0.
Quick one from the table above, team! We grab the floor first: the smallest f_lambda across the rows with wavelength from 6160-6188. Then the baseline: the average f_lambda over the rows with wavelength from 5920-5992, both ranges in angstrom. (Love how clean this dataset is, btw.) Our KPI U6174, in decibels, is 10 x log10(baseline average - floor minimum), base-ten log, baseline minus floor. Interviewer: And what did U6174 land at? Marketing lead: 6.6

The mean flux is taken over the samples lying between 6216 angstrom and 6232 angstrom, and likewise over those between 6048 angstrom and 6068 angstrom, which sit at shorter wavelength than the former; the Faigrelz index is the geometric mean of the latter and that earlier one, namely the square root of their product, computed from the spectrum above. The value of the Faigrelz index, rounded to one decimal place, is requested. 43.0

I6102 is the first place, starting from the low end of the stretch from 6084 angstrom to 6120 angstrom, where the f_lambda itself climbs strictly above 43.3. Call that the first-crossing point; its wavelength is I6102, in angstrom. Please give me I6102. 6094.0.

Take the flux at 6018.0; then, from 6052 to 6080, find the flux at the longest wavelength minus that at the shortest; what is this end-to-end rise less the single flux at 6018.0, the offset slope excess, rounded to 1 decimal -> -45.1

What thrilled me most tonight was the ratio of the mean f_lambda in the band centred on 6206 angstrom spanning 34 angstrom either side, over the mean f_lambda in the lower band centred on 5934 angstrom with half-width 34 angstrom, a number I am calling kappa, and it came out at 0.950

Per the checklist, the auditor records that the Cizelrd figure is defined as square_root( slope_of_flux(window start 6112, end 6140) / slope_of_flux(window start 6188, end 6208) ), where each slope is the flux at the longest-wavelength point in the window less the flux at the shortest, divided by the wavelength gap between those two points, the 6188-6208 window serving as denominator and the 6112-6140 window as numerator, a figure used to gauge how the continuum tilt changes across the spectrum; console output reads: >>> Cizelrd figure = 1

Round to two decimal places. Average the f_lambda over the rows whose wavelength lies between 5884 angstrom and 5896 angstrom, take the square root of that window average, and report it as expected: 6.64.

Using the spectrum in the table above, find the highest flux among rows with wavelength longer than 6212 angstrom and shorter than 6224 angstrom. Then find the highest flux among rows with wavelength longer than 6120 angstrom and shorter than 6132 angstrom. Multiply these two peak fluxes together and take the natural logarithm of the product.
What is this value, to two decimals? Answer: 7.55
